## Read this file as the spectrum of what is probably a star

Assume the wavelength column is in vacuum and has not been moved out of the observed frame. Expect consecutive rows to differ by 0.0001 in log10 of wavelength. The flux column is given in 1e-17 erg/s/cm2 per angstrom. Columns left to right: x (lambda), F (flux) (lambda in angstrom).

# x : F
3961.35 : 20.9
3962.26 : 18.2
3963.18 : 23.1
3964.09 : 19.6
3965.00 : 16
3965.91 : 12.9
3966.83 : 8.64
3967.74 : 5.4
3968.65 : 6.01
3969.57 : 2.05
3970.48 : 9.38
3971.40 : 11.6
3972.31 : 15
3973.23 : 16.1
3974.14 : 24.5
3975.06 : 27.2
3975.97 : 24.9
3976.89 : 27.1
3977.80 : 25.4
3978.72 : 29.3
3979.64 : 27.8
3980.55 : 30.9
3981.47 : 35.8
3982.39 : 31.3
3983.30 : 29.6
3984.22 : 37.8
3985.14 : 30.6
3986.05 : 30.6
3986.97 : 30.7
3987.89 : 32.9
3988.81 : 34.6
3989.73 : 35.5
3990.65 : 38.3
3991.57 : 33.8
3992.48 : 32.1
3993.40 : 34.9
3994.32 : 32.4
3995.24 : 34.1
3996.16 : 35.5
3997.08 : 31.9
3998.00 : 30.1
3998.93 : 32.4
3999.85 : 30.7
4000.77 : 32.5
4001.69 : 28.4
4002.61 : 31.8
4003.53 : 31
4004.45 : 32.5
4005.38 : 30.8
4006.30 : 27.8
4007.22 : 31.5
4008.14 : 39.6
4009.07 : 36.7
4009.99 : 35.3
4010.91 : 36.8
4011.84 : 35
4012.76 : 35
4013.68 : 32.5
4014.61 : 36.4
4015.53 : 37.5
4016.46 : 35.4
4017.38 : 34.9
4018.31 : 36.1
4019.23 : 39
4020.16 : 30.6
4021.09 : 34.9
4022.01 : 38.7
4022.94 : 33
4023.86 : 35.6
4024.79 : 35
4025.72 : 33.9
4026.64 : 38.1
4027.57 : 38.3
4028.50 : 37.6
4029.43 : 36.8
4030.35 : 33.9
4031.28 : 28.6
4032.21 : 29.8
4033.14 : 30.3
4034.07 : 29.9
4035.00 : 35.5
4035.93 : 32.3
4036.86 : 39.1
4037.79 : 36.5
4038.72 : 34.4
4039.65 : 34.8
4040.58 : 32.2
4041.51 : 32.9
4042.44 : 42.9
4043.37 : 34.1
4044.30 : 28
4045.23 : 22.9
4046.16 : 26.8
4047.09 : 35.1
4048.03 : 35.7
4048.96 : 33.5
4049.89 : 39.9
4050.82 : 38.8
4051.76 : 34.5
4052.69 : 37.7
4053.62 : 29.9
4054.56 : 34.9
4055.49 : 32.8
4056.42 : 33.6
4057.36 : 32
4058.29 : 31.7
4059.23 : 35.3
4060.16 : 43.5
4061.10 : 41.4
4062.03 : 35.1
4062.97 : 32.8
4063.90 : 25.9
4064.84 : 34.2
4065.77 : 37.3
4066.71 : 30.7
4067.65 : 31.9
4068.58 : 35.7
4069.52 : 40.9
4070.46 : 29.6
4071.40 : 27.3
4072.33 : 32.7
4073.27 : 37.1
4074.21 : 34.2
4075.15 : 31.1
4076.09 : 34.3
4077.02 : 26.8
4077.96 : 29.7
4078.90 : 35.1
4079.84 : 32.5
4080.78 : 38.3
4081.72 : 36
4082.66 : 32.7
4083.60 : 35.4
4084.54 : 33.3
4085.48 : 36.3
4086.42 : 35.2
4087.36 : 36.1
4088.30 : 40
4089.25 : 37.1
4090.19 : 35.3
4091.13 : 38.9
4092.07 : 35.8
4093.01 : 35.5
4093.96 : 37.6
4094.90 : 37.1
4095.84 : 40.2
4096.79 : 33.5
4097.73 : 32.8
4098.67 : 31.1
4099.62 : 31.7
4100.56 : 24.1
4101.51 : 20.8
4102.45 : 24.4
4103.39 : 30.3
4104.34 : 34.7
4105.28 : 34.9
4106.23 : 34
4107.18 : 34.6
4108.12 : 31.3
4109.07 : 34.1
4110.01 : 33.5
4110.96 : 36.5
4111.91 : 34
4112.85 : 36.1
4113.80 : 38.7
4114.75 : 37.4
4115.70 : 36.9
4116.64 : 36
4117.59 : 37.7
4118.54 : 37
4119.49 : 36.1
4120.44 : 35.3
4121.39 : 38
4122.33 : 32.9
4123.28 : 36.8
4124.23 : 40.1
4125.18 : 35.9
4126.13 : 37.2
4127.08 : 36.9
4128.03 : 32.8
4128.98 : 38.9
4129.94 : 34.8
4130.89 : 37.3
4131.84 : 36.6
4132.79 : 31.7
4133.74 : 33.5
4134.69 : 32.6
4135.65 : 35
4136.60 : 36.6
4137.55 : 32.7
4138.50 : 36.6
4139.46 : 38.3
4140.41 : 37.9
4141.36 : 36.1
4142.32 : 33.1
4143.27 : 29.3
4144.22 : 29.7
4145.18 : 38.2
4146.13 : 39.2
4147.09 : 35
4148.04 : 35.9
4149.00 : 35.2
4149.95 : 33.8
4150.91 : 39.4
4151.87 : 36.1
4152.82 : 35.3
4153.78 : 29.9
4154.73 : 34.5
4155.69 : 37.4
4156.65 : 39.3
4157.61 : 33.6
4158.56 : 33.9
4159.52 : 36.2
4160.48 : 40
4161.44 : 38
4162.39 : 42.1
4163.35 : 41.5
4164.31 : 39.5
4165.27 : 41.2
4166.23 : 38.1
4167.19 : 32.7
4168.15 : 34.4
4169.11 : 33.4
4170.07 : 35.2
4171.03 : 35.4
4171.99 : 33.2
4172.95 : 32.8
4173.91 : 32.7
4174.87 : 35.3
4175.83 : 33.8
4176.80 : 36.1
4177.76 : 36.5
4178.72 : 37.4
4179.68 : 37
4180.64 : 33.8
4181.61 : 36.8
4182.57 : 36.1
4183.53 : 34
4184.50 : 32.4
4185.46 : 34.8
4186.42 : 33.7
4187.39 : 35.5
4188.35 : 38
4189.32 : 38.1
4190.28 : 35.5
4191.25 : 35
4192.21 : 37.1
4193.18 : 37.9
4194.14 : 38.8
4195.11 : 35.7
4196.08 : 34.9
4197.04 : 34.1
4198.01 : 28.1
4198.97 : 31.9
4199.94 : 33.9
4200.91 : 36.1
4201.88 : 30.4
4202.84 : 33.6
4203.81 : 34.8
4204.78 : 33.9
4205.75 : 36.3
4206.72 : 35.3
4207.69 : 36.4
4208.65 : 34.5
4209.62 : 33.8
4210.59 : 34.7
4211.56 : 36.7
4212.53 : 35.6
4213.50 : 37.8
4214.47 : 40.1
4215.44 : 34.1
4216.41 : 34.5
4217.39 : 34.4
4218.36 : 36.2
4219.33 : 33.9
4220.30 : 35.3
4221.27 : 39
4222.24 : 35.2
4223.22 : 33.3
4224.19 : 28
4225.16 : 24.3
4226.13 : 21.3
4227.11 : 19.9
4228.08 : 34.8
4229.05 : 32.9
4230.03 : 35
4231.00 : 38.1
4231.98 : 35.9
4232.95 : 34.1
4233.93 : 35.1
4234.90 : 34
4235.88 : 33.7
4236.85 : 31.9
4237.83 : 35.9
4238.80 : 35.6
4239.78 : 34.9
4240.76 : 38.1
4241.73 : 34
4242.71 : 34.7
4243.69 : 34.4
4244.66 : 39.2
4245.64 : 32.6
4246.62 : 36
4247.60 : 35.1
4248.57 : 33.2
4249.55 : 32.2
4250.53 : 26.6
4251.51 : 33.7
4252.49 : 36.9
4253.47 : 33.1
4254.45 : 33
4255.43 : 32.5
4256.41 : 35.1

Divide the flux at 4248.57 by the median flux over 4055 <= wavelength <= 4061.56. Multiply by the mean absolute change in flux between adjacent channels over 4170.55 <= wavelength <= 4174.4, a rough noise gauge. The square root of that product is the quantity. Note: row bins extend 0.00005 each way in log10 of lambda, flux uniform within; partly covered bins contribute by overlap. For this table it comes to 0.9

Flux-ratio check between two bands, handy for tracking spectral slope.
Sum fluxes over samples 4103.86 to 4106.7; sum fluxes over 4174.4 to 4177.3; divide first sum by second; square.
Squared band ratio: 0.97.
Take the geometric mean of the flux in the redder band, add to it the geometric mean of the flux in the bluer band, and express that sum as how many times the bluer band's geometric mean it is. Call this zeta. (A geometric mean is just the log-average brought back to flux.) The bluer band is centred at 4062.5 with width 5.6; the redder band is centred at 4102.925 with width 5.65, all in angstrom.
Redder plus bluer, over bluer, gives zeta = 1.79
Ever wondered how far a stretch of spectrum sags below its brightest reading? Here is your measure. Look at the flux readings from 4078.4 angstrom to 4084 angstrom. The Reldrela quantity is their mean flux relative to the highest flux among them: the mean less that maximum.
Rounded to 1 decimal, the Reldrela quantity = -3.3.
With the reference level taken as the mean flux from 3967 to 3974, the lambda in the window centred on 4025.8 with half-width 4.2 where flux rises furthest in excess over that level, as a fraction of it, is 4022.01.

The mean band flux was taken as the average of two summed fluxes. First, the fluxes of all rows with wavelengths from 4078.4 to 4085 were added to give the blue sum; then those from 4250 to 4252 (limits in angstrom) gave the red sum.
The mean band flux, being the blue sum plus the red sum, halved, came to 152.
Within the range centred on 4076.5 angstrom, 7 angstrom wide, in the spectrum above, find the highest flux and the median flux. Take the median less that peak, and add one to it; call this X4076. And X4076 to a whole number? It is -3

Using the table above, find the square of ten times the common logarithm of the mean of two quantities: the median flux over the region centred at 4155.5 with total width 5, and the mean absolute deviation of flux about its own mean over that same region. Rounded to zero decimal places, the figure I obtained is 161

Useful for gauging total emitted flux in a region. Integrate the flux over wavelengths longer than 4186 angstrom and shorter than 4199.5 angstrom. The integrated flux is 477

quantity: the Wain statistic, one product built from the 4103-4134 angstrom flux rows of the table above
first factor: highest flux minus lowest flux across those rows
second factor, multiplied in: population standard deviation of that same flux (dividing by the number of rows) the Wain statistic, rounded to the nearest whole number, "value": 22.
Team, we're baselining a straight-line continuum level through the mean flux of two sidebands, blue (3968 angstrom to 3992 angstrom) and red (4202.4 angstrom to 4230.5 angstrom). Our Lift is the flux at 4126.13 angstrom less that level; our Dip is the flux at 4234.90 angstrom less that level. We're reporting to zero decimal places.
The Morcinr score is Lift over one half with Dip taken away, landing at 9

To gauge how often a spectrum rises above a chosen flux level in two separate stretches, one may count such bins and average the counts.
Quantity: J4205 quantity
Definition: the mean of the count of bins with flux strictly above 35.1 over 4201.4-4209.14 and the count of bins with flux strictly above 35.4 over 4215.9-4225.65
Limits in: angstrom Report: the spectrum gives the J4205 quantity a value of 2.5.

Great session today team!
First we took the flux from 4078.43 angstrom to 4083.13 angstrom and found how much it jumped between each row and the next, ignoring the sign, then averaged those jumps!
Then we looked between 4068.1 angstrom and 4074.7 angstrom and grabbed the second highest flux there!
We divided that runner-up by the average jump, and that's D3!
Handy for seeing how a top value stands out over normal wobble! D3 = 10.6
